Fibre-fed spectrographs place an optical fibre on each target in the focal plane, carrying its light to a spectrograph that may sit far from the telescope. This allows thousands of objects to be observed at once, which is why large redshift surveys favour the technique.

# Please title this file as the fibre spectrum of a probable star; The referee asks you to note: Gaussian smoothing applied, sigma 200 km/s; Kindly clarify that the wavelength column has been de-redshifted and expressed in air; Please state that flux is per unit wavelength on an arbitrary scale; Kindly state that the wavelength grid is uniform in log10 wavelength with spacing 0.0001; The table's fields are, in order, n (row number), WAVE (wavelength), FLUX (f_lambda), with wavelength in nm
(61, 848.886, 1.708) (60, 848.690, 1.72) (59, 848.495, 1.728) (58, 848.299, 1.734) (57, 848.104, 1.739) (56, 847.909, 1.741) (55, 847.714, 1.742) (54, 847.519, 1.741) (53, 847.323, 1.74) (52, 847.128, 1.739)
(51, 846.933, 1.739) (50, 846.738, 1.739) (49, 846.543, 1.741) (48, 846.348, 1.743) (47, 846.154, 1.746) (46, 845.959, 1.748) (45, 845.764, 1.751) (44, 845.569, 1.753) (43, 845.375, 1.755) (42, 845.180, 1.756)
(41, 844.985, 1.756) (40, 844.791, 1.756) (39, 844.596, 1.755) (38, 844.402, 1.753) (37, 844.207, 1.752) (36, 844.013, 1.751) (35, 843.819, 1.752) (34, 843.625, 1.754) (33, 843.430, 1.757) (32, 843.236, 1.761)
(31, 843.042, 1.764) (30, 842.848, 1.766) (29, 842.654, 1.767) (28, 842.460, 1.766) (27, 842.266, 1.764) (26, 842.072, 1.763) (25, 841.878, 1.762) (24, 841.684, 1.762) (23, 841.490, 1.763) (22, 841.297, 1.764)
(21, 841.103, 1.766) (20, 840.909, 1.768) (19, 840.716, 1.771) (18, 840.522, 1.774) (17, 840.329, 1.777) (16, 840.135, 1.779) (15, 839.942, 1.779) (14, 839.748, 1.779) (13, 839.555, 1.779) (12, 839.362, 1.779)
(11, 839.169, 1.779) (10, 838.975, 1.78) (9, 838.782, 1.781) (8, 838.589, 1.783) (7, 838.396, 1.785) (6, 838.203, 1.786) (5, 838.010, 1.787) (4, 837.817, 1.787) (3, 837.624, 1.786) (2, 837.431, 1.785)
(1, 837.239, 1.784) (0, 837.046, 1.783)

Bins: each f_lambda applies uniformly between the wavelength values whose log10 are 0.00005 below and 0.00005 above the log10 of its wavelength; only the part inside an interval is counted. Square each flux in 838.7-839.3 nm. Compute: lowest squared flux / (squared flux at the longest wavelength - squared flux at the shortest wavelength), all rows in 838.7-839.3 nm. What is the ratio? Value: -445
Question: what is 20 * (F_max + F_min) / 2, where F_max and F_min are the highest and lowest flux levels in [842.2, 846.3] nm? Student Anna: 35.1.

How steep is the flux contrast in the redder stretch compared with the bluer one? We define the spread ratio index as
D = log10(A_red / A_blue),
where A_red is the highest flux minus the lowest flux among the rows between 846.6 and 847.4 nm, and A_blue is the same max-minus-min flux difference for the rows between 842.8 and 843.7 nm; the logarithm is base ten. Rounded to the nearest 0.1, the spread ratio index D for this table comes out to -1.1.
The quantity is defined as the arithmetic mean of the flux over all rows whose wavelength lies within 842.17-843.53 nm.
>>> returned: 1.76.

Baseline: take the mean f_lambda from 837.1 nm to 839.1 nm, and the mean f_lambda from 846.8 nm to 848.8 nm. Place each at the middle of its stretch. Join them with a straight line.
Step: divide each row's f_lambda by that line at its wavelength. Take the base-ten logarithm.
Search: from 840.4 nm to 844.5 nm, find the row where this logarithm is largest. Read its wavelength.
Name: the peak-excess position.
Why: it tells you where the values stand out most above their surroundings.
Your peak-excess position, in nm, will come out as 842.654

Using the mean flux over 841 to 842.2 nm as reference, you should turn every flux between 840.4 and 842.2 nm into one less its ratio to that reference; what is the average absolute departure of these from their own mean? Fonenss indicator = 0.0019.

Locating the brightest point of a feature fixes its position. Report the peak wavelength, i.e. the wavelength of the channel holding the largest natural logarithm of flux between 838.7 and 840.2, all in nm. 838.782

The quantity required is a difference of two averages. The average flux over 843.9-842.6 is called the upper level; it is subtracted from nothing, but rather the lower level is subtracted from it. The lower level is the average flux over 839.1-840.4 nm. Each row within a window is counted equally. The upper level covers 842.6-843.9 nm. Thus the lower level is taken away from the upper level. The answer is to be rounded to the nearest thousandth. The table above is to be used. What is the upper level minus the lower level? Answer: -0.019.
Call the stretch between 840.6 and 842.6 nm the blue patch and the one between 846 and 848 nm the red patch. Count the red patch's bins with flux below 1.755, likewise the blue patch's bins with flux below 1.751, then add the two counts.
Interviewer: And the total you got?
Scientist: 10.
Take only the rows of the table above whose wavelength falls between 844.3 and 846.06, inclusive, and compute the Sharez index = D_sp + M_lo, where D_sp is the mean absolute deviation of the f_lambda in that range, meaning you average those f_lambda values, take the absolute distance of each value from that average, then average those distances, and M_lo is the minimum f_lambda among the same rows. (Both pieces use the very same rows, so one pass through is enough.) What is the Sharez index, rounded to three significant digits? 1.75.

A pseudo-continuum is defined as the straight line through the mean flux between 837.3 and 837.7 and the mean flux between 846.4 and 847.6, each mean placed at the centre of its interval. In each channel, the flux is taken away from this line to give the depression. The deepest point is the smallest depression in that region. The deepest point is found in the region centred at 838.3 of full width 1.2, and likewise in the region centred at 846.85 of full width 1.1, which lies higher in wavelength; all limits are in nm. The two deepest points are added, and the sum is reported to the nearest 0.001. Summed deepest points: -0.005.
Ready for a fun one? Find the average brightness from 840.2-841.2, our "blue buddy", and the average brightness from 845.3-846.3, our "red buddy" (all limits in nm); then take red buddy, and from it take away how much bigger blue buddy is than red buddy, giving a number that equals 1.73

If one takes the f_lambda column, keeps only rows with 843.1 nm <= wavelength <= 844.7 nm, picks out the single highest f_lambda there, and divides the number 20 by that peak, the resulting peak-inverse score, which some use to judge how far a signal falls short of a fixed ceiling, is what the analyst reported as 11.4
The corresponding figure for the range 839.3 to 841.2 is 11.2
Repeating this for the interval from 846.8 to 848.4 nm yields 11.5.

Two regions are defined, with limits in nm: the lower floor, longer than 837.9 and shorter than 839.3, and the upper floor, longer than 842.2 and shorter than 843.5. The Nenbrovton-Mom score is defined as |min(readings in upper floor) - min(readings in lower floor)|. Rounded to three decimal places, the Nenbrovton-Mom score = 0.022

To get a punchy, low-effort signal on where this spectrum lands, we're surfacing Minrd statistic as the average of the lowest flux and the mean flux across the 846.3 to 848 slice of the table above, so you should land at 1.74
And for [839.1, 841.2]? 1.77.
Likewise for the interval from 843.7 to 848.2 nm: 1.74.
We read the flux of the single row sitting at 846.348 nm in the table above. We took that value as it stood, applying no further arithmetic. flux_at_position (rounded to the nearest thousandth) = 1.743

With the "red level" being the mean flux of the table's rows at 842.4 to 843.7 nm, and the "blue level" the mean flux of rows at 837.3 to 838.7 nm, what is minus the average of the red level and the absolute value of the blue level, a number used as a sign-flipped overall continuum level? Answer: -1.77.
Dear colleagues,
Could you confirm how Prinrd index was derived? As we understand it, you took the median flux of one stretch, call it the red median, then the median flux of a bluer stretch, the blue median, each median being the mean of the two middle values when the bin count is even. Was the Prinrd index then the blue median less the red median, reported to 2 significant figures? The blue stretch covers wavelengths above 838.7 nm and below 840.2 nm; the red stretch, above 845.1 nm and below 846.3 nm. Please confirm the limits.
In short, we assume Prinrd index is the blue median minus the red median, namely 0.027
